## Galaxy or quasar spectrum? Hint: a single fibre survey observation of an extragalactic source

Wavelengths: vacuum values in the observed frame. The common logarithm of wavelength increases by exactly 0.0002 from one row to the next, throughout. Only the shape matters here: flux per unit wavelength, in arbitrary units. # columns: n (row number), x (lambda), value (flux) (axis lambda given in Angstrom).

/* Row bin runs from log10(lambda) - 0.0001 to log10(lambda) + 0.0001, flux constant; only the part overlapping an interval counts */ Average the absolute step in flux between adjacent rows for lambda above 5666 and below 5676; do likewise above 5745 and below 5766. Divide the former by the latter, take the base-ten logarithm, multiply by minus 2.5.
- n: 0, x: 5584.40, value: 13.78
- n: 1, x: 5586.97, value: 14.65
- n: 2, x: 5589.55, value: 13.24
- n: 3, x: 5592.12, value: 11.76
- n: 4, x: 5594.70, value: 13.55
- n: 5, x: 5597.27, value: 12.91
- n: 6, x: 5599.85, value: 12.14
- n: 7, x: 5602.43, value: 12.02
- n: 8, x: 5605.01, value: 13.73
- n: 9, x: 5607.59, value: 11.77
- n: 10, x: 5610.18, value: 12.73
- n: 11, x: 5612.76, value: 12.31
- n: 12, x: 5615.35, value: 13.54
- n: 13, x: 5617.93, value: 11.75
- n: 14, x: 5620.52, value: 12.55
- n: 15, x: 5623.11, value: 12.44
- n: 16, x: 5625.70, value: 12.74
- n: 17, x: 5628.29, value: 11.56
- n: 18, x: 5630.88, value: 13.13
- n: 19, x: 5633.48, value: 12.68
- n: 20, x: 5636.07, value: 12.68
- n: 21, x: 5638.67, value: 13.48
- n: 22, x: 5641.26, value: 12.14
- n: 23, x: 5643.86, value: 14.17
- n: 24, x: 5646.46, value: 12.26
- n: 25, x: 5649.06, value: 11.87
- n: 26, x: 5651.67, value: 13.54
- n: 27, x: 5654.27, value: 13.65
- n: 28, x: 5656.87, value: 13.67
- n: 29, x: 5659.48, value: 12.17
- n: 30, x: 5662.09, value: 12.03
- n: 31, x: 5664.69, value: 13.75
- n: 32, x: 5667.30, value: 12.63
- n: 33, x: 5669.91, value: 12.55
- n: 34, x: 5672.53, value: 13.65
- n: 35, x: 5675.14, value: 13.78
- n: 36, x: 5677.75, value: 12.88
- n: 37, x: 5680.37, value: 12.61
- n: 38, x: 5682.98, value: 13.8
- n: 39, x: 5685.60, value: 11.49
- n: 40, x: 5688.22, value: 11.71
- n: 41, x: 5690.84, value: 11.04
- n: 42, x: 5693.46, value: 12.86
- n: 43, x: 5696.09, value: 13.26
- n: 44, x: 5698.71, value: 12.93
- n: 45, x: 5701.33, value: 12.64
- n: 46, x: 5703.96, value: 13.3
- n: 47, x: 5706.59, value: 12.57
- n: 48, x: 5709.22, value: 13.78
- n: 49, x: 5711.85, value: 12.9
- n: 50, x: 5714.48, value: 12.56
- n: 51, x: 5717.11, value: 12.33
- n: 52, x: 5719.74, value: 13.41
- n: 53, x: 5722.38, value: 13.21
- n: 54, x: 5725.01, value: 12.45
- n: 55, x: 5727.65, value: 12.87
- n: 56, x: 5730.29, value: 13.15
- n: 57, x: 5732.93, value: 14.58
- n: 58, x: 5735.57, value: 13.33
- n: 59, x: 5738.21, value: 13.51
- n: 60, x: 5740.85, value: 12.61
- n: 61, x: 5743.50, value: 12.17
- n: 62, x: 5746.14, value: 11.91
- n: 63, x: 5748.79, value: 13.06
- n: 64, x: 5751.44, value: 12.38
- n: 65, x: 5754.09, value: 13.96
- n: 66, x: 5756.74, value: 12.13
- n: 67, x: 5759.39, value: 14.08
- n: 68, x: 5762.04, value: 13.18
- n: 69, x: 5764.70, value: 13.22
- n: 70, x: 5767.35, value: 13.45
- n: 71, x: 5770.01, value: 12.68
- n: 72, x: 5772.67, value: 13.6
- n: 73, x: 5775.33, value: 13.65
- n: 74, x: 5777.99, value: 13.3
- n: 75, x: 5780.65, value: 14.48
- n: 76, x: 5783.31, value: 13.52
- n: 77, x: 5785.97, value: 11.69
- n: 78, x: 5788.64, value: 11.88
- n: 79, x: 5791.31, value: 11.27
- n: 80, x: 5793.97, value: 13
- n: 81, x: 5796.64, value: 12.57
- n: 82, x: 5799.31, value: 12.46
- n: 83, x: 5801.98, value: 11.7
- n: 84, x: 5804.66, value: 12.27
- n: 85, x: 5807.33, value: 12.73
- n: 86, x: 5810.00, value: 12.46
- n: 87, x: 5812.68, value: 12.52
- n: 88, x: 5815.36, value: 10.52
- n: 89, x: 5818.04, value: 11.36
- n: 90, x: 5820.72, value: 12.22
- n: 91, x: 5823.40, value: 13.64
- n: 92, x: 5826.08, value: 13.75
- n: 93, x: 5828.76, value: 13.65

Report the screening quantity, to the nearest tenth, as 1.1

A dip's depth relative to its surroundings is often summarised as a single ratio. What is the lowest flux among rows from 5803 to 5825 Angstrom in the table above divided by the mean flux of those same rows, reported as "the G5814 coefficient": 0.861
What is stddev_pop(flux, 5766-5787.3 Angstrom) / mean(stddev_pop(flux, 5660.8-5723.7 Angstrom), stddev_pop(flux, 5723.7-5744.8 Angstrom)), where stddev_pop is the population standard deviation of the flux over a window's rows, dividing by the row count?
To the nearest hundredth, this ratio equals 1.06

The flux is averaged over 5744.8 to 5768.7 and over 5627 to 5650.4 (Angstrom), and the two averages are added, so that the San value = 25.7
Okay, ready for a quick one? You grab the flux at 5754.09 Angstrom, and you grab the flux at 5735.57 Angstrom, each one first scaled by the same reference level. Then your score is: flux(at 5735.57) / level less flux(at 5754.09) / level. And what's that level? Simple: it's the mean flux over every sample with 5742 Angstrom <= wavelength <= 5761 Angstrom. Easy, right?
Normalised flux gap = -0.05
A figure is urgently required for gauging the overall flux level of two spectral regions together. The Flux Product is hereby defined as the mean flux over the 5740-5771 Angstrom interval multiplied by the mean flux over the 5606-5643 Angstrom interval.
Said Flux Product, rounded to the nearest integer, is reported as 162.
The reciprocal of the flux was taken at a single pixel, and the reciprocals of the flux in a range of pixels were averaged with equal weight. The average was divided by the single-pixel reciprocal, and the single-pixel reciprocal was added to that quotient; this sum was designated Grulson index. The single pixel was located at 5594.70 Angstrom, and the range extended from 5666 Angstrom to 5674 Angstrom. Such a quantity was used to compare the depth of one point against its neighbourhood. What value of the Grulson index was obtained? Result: 1.12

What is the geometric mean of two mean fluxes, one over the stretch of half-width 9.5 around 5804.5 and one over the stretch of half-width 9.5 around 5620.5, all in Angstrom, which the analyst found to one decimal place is 12.4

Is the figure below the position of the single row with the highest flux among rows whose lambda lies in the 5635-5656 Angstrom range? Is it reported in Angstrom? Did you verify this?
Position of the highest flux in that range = 5643.86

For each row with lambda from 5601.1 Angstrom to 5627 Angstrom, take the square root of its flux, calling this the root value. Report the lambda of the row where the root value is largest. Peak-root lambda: 5605.01 Angstrom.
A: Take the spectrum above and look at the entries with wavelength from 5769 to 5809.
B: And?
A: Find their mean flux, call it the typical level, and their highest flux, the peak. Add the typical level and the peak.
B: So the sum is 27.2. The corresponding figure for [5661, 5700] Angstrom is 26.5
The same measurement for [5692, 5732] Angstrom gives 26.7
